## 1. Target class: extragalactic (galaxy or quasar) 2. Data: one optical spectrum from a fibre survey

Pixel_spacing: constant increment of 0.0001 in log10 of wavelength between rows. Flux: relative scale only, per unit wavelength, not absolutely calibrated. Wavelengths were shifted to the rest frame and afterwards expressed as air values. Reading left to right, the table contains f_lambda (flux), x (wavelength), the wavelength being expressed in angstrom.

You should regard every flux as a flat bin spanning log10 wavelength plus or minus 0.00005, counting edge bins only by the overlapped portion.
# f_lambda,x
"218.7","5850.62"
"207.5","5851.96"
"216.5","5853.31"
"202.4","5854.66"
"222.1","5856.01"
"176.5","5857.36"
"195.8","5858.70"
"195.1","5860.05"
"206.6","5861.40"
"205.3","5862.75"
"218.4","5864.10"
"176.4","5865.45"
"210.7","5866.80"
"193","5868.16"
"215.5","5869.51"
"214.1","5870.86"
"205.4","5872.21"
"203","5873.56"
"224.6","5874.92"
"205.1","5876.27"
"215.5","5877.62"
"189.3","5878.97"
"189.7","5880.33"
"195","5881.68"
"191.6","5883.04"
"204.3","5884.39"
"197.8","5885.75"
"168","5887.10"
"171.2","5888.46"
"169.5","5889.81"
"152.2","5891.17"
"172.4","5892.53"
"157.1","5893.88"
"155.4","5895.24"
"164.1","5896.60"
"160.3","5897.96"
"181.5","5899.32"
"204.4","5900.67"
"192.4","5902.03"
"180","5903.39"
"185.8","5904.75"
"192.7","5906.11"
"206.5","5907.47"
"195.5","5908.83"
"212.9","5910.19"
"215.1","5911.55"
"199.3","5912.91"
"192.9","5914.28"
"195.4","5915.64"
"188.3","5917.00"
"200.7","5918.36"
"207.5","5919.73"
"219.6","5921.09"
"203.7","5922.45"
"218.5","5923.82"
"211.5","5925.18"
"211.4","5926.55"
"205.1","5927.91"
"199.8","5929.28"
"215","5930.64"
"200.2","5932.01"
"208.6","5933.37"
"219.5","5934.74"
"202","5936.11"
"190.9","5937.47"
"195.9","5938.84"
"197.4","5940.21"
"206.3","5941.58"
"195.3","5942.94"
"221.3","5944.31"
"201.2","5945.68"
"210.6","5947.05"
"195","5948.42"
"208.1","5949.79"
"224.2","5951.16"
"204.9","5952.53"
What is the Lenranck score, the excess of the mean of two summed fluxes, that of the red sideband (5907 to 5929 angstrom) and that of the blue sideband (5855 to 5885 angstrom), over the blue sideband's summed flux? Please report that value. -585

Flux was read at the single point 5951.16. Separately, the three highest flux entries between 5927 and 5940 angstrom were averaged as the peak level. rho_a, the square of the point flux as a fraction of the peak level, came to 1.1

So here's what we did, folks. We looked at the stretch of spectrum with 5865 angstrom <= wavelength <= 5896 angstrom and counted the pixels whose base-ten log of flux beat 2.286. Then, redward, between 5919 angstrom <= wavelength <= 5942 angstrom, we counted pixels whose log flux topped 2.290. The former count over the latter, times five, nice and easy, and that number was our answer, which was 3.4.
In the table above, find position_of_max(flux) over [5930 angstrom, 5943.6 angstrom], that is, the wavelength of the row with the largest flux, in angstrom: 5934.74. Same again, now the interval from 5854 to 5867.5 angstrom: 5856.01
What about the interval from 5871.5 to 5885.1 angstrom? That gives 5874.92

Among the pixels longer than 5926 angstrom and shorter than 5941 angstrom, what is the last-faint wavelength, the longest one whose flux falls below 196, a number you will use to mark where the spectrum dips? 5938.84 angstrom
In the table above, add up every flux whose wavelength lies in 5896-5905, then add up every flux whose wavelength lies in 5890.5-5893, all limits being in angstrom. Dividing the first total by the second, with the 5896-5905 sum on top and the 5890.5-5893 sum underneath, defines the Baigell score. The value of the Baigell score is 3.91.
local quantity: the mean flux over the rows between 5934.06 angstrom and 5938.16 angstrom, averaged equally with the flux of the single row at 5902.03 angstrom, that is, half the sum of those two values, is 198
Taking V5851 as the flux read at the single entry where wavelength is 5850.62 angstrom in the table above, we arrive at 218.7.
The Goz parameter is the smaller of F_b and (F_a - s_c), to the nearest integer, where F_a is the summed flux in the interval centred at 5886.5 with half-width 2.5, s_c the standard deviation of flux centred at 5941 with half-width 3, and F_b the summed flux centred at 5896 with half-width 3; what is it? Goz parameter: 637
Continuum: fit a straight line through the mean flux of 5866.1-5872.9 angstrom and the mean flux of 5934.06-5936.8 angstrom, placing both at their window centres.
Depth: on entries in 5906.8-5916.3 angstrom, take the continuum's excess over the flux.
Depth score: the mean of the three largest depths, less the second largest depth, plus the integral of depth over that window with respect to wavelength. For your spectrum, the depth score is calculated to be 69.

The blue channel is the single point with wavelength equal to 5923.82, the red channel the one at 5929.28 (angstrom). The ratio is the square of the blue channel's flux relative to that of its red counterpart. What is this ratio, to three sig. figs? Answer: 1.20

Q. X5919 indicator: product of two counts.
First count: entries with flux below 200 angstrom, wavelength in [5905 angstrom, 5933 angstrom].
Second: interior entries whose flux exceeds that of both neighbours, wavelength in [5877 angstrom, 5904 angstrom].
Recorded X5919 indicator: 42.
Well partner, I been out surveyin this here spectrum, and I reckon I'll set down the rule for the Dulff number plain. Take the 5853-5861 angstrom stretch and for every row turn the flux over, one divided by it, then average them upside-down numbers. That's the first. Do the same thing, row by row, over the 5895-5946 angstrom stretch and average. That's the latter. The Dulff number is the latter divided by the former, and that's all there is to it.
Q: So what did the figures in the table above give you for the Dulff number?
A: 1.01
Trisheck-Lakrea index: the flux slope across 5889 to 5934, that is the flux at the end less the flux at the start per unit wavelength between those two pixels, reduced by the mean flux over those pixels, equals -192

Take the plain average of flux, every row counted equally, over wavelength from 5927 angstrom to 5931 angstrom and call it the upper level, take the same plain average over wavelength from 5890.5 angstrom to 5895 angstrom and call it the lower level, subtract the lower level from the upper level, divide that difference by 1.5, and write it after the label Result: 31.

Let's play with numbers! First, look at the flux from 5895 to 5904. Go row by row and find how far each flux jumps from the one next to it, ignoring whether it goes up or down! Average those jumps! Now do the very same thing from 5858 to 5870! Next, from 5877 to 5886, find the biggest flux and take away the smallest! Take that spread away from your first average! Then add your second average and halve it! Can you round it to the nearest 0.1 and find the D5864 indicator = 2.6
